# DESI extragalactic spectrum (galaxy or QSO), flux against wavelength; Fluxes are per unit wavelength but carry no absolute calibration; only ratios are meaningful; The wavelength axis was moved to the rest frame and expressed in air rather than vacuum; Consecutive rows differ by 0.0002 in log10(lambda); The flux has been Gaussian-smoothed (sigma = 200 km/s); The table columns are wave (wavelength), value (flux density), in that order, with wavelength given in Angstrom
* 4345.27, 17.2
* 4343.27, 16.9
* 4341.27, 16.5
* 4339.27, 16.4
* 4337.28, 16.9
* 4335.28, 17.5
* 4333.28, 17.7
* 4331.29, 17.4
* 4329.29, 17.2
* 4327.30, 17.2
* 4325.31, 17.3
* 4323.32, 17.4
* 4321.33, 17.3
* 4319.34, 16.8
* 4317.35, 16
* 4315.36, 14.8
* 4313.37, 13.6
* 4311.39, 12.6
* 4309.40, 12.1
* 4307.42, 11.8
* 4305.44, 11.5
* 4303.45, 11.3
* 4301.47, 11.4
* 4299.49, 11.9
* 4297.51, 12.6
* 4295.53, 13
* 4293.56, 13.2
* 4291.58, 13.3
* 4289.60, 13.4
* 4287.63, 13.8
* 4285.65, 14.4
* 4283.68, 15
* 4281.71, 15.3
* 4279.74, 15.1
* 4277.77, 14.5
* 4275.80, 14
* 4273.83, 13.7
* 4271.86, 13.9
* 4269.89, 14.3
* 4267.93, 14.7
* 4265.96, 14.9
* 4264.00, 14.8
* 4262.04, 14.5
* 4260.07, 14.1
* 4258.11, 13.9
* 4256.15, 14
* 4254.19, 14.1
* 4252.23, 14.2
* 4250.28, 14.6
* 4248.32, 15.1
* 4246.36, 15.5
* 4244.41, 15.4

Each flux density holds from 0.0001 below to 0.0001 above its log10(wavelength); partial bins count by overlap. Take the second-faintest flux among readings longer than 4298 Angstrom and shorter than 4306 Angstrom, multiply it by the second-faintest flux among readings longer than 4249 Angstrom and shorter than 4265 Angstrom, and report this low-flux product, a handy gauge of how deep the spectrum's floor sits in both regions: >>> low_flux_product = 160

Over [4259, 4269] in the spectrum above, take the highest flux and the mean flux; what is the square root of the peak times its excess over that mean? 2.1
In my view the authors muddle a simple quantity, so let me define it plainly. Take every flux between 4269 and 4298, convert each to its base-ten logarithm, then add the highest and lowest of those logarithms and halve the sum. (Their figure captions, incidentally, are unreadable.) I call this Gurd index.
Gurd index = 1.143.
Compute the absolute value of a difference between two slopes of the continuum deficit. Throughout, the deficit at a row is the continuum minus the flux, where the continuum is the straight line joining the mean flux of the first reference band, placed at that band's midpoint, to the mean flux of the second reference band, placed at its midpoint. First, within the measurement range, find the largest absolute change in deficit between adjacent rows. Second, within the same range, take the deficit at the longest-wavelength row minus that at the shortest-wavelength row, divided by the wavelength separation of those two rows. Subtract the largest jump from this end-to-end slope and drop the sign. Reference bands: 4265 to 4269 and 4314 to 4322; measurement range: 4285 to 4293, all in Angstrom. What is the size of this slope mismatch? 0.44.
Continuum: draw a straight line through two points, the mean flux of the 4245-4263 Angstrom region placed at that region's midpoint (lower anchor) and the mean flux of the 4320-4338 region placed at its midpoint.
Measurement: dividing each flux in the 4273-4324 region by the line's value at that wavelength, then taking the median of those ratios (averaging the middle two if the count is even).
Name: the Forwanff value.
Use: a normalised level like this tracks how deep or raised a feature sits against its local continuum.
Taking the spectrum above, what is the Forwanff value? 0.86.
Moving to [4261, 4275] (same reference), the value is 0.98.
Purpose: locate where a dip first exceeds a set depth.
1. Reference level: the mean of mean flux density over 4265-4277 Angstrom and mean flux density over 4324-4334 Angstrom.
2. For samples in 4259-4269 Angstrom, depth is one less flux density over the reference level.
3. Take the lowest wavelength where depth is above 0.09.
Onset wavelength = 4260.07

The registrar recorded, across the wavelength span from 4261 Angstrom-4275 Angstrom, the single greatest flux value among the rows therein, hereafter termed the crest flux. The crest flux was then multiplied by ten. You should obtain 149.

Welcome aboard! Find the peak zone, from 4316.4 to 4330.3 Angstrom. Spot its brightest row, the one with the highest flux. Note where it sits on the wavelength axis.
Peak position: 4323.32 Angstrom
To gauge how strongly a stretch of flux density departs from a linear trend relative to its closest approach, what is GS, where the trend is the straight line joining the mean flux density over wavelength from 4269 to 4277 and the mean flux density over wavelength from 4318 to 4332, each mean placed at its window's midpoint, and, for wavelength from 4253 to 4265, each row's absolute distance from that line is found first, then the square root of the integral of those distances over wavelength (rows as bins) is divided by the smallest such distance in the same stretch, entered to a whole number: 4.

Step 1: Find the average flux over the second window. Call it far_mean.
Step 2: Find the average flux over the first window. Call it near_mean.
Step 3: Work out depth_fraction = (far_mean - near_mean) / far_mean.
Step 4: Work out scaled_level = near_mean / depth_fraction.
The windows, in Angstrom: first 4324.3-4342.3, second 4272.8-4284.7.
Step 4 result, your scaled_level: -99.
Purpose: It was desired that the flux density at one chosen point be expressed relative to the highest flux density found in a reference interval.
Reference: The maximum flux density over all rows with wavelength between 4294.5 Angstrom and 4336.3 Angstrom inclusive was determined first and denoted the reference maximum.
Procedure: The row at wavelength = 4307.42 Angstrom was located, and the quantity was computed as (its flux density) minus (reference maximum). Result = -5.9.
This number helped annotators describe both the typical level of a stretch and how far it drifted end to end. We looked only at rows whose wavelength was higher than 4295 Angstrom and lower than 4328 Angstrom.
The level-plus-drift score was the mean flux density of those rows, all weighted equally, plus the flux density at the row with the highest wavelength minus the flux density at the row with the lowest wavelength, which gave 18.2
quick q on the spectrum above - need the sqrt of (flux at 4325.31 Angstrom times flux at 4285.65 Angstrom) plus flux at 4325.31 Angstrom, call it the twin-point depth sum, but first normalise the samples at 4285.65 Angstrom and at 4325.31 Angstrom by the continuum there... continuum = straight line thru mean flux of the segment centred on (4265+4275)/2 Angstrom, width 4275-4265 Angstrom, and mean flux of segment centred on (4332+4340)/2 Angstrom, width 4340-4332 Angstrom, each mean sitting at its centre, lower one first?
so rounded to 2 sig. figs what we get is 2.0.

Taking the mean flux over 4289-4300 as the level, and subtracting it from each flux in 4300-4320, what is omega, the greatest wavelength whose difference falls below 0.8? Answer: 4313.37 Angstrom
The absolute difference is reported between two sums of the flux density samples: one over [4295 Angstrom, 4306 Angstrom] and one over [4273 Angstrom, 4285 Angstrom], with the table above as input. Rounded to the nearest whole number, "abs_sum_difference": 16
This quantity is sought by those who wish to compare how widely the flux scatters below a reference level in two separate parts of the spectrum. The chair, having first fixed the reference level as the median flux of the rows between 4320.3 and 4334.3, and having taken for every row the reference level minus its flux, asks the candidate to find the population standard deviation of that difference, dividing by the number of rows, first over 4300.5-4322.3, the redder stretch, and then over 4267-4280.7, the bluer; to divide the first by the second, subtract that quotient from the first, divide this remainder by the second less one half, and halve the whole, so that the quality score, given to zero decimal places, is 29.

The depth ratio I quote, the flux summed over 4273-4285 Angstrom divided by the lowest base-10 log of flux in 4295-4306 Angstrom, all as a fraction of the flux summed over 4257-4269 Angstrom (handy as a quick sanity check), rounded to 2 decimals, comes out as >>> 0.96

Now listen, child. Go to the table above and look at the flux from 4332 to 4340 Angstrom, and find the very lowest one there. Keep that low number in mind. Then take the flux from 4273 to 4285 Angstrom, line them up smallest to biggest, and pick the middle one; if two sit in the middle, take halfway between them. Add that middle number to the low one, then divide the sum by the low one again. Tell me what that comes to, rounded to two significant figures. 1.9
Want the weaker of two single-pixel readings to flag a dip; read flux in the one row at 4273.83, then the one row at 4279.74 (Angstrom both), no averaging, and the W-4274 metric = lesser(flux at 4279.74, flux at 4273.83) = 13.7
